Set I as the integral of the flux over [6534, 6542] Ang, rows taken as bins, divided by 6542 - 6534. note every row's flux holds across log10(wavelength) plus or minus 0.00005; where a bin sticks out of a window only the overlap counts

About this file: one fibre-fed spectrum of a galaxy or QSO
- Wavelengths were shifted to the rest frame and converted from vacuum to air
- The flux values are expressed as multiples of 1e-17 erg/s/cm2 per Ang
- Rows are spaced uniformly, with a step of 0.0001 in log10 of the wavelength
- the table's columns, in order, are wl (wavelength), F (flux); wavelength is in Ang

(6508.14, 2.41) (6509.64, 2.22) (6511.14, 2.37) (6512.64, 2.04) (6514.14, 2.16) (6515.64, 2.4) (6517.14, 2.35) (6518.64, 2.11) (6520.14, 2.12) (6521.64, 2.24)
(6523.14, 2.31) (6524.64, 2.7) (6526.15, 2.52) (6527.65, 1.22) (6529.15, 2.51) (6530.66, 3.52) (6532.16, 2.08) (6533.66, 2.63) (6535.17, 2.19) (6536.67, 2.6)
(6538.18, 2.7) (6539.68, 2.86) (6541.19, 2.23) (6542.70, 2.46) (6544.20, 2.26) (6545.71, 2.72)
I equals 2.52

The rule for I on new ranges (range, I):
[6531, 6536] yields 2.41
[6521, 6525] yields 2.40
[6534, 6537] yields 2.40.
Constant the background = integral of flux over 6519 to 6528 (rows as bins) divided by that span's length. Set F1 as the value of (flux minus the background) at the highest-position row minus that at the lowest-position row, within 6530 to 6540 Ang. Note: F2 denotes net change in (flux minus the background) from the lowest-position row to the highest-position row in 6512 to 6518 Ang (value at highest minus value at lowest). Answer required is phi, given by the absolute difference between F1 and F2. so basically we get 1.0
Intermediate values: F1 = -0.7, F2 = 0.31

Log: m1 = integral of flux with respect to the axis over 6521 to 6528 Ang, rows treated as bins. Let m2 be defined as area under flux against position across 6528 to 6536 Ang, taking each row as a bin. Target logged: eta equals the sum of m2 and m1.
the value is 35.9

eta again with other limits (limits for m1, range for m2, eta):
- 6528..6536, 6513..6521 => 37.9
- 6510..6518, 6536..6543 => 36.1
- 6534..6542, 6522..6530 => 38.3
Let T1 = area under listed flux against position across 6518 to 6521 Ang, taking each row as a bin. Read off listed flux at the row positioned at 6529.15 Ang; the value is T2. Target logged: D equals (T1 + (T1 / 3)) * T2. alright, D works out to 21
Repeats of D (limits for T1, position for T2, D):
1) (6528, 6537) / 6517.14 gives 71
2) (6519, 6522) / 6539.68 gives 25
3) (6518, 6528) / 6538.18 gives 80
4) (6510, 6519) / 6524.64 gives 73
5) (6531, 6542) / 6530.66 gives 130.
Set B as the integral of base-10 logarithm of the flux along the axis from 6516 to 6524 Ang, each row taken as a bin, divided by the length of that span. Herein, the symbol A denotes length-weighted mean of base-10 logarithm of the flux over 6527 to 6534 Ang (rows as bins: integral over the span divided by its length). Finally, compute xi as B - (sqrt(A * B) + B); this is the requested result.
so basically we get -0.352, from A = 0.354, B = 0.350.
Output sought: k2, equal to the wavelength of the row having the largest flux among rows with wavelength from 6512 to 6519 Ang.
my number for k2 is 6515.64 Ang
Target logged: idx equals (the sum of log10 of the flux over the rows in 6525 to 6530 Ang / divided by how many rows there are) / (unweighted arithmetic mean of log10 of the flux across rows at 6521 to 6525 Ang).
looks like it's 0.77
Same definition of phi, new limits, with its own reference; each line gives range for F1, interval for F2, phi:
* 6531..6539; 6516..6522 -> 0.7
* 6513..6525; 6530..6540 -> 1.2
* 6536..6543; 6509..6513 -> 0.0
